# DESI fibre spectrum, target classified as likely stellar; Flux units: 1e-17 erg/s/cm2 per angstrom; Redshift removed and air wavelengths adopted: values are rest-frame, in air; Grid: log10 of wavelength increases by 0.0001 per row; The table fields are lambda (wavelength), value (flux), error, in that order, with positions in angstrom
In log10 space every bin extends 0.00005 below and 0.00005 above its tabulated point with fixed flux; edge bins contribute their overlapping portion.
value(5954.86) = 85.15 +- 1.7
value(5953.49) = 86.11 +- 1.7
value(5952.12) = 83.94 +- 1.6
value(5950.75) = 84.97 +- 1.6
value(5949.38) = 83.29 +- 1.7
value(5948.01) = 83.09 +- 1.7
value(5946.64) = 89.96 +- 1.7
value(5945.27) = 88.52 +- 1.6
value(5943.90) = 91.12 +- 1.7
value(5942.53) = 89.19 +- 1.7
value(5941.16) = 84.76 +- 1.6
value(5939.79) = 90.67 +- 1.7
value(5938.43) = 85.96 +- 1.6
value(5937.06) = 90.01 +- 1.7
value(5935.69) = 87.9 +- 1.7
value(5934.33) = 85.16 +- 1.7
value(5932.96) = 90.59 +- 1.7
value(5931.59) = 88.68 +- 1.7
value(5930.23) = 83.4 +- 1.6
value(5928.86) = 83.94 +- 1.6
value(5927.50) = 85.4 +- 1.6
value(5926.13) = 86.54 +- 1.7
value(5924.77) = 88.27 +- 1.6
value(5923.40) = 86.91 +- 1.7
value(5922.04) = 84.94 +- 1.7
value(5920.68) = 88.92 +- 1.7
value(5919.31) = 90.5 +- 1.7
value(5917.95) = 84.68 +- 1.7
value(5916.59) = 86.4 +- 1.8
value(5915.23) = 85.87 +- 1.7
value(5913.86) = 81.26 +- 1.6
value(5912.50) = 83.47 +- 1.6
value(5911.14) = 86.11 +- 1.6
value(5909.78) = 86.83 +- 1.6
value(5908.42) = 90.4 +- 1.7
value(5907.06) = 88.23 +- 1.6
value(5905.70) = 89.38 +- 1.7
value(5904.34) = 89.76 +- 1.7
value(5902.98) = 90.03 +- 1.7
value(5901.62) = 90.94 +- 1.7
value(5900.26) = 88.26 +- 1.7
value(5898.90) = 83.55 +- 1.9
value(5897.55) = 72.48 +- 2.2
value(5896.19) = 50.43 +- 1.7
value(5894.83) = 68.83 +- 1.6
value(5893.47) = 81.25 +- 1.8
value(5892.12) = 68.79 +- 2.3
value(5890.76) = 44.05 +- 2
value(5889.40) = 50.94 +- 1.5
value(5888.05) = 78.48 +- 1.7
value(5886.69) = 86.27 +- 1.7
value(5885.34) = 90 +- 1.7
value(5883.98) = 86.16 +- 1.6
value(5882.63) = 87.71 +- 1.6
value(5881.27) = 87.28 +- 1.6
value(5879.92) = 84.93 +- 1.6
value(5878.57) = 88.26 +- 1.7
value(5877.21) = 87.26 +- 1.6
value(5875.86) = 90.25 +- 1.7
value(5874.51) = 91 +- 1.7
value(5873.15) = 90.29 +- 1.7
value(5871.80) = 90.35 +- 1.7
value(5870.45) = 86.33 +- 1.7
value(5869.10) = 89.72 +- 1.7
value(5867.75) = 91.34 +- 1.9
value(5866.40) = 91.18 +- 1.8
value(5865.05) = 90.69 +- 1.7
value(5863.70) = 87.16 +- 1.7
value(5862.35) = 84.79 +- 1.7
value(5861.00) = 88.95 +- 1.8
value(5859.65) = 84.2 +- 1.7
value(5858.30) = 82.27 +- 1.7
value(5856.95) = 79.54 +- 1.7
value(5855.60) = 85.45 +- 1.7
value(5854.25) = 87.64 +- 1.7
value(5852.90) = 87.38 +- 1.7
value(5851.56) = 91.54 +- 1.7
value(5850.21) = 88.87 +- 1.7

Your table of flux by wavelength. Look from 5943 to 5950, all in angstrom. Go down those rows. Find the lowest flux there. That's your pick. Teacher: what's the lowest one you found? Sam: 83.09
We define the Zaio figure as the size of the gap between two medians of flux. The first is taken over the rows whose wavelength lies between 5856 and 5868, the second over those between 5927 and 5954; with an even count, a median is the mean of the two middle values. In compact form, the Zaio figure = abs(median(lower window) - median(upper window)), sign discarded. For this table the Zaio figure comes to 1.1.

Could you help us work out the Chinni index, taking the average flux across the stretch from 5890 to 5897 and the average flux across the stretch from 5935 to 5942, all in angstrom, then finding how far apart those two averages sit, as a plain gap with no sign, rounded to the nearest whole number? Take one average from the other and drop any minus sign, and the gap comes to 25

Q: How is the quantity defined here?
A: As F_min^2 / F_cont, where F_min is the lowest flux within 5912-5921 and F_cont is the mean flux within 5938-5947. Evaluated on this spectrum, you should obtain 75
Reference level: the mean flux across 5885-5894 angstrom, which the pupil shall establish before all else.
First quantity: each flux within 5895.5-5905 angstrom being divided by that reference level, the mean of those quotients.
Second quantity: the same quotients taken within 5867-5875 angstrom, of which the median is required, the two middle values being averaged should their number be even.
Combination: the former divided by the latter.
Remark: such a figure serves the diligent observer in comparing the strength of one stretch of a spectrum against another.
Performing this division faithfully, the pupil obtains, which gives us 0.89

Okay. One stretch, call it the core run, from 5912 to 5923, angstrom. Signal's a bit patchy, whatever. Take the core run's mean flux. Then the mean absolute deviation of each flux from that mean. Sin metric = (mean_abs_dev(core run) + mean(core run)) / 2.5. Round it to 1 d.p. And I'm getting 35.2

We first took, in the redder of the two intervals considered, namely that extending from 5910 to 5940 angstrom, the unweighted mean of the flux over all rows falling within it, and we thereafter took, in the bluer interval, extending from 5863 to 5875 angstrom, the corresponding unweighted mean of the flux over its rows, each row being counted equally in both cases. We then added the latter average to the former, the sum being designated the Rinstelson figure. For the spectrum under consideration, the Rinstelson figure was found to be 176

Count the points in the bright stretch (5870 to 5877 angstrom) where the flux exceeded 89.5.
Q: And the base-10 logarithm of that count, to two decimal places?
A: 0.60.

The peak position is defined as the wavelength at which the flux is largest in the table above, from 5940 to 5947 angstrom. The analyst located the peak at 5943.90 angstrom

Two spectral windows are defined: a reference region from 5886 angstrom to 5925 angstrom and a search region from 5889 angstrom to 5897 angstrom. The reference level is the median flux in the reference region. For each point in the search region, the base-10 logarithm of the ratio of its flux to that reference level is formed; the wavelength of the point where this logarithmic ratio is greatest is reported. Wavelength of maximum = 5893.47 angstrom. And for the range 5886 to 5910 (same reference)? 5901.62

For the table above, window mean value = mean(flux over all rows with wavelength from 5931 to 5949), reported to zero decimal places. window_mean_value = 88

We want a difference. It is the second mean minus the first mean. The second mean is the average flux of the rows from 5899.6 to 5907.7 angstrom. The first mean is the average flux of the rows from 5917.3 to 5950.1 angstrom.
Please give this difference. 2.2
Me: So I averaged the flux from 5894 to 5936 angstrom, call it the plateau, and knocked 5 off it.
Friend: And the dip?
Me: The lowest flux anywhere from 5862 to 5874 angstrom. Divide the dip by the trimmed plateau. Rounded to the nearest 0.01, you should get 1.06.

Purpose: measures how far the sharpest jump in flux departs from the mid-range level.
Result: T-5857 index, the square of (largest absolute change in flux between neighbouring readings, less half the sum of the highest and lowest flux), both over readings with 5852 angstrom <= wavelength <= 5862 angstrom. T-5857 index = 6136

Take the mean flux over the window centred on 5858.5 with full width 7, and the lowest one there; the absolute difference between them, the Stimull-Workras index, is 4.5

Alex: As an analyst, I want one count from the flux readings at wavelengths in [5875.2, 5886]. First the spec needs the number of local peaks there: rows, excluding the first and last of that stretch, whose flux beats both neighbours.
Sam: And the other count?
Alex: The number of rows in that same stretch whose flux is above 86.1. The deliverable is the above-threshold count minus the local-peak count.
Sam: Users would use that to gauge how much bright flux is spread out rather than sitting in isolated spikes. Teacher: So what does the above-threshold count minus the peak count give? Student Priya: 5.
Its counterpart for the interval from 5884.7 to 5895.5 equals 1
